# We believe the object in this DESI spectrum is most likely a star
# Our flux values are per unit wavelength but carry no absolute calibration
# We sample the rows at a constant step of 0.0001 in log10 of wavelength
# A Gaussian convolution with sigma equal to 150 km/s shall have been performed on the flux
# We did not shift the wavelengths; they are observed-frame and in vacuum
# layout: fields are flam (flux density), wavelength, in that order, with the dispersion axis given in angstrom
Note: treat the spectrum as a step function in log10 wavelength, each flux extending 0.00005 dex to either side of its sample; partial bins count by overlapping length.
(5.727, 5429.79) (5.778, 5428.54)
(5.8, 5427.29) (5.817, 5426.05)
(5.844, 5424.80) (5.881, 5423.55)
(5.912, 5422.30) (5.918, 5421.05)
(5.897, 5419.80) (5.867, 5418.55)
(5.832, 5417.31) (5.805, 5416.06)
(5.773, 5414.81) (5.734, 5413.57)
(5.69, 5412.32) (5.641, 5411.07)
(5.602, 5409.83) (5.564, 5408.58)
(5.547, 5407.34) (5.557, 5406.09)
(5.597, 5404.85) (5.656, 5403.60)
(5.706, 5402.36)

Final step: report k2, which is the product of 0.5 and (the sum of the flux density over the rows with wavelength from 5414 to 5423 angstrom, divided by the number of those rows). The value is 2.93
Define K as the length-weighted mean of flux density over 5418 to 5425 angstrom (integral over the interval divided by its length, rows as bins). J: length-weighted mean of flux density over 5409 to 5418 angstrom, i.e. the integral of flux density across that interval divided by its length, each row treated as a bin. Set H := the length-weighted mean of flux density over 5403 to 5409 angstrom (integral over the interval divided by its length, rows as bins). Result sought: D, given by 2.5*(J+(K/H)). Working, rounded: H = 5.58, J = 5.72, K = 5.88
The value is 16.94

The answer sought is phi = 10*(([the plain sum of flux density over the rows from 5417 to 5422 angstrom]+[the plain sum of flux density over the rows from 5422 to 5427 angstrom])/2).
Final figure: 235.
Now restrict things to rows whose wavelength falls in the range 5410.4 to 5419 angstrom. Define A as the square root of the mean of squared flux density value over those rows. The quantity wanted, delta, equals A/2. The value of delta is 2.88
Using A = 5.76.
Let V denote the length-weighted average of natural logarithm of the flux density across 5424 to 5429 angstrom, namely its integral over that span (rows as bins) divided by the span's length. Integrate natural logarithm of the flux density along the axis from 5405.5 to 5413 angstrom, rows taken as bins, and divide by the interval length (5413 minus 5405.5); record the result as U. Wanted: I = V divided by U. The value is 1.02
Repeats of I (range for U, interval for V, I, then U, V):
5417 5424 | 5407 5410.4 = 0.97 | 1.77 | 1.72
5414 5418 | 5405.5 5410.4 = 0.97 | 1.76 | 1.72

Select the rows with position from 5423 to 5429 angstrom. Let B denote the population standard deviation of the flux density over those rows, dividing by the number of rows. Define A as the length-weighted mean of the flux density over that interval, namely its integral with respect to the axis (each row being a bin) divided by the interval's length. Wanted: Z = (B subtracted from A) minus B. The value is 5.76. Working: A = 5.83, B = 0.036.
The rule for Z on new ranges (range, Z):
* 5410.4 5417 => 5.62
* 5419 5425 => 5.83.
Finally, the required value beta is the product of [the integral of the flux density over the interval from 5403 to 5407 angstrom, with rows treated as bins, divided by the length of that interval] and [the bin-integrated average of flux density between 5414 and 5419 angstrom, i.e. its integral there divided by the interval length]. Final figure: 32.6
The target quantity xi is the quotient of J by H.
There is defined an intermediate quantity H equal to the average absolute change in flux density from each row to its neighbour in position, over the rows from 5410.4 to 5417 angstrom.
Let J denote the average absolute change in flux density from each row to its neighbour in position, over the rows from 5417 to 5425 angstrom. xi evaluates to 0.7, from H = 0.041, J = 0.0267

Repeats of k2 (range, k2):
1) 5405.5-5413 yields 2.80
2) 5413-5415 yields 2.88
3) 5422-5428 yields 2.93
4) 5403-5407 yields 2.80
